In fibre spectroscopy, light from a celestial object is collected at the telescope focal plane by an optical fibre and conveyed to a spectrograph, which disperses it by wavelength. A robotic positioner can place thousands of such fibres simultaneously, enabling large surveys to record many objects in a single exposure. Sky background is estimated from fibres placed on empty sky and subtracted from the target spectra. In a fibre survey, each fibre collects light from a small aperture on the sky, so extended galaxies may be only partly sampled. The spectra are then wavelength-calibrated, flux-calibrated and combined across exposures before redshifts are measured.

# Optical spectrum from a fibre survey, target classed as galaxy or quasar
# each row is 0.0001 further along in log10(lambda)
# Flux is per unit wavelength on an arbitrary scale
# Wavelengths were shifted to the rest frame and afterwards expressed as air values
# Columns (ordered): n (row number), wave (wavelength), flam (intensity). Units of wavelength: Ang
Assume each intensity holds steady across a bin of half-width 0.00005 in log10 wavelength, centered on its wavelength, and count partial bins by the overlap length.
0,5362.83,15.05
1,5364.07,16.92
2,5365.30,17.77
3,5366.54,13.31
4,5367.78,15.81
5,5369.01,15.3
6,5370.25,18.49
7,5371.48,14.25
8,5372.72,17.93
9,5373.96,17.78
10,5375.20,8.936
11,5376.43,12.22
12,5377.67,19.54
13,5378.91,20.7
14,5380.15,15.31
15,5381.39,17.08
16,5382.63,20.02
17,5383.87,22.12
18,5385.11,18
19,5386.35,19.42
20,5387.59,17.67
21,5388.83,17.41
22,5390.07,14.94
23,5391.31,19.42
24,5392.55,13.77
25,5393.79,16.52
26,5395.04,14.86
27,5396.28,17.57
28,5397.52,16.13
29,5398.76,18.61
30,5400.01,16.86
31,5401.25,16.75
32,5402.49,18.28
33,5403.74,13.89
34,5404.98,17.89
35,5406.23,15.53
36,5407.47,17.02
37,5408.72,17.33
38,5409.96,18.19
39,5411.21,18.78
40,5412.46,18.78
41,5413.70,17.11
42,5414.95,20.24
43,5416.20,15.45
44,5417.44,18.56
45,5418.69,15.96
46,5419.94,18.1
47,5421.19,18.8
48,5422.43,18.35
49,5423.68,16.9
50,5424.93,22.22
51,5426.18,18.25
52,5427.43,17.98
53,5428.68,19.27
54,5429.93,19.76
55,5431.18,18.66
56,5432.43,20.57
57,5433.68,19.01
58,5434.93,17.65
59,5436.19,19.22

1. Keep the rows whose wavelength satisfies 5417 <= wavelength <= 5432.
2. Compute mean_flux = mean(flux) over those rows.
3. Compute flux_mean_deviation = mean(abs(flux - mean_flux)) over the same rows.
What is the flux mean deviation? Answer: 1.0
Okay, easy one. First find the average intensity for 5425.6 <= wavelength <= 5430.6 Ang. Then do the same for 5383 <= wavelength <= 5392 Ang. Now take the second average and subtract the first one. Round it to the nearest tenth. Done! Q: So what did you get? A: -0.4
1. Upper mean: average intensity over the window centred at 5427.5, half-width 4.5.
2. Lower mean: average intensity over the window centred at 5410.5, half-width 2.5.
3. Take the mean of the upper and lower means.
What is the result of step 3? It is 18.6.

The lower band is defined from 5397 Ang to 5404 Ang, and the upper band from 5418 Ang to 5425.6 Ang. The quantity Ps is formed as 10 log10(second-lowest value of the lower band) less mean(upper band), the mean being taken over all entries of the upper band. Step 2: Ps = -6.3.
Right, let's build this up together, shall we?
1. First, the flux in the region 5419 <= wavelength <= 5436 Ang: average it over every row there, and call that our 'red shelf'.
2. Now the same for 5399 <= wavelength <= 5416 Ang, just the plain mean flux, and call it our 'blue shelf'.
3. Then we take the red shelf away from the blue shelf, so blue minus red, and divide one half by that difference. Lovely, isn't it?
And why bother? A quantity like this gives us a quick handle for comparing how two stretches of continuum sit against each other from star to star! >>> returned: -0.3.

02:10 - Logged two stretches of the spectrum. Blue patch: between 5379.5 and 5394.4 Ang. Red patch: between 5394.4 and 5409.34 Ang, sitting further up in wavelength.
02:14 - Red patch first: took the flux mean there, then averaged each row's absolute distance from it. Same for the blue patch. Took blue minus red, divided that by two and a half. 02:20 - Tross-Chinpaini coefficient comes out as 0.29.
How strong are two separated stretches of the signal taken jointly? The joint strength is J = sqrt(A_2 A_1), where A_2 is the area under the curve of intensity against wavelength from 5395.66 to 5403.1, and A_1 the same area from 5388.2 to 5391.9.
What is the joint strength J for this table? 91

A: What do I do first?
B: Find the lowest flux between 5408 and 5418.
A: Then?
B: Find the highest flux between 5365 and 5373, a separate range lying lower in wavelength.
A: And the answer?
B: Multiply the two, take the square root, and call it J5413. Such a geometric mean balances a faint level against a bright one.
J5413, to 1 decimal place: 16.9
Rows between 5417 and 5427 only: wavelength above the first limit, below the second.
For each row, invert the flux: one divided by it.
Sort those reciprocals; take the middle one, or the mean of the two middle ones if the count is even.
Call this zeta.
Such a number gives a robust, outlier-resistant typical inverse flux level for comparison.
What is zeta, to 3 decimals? 0.055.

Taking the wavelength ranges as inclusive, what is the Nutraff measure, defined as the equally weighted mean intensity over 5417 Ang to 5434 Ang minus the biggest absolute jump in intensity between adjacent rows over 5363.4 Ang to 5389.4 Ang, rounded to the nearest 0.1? 9.9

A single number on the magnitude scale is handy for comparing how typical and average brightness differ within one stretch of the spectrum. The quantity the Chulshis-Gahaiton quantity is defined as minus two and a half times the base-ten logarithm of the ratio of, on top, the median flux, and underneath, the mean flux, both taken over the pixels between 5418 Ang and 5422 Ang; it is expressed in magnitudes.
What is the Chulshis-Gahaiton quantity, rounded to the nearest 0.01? -0.03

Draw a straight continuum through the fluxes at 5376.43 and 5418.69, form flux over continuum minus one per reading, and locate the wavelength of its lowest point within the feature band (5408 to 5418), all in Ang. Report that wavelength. 5416.20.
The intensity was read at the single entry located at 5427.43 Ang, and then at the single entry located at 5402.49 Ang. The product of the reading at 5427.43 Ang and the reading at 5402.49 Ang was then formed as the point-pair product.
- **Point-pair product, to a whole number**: 329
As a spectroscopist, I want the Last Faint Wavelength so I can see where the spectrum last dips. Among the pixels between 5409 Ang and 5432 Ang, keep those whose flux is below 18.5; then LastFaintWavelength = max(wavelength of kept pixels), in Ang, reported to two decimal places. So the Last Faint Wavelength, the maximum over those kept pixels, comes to 5427.43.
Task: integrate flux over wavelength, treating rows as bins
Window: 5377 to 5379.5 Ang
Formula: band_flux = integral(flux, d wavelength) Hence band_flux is 50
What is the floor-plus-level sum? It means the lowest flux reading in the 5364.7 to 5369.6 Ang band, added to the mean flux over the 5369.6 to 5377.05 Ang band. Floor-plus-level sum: 28.2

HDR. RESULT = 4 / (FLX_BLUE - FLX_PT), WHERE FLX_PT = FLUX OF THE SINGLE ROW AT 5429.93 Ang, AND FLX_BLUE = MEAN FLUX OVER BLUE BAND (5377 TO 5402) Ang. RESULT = -1.9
